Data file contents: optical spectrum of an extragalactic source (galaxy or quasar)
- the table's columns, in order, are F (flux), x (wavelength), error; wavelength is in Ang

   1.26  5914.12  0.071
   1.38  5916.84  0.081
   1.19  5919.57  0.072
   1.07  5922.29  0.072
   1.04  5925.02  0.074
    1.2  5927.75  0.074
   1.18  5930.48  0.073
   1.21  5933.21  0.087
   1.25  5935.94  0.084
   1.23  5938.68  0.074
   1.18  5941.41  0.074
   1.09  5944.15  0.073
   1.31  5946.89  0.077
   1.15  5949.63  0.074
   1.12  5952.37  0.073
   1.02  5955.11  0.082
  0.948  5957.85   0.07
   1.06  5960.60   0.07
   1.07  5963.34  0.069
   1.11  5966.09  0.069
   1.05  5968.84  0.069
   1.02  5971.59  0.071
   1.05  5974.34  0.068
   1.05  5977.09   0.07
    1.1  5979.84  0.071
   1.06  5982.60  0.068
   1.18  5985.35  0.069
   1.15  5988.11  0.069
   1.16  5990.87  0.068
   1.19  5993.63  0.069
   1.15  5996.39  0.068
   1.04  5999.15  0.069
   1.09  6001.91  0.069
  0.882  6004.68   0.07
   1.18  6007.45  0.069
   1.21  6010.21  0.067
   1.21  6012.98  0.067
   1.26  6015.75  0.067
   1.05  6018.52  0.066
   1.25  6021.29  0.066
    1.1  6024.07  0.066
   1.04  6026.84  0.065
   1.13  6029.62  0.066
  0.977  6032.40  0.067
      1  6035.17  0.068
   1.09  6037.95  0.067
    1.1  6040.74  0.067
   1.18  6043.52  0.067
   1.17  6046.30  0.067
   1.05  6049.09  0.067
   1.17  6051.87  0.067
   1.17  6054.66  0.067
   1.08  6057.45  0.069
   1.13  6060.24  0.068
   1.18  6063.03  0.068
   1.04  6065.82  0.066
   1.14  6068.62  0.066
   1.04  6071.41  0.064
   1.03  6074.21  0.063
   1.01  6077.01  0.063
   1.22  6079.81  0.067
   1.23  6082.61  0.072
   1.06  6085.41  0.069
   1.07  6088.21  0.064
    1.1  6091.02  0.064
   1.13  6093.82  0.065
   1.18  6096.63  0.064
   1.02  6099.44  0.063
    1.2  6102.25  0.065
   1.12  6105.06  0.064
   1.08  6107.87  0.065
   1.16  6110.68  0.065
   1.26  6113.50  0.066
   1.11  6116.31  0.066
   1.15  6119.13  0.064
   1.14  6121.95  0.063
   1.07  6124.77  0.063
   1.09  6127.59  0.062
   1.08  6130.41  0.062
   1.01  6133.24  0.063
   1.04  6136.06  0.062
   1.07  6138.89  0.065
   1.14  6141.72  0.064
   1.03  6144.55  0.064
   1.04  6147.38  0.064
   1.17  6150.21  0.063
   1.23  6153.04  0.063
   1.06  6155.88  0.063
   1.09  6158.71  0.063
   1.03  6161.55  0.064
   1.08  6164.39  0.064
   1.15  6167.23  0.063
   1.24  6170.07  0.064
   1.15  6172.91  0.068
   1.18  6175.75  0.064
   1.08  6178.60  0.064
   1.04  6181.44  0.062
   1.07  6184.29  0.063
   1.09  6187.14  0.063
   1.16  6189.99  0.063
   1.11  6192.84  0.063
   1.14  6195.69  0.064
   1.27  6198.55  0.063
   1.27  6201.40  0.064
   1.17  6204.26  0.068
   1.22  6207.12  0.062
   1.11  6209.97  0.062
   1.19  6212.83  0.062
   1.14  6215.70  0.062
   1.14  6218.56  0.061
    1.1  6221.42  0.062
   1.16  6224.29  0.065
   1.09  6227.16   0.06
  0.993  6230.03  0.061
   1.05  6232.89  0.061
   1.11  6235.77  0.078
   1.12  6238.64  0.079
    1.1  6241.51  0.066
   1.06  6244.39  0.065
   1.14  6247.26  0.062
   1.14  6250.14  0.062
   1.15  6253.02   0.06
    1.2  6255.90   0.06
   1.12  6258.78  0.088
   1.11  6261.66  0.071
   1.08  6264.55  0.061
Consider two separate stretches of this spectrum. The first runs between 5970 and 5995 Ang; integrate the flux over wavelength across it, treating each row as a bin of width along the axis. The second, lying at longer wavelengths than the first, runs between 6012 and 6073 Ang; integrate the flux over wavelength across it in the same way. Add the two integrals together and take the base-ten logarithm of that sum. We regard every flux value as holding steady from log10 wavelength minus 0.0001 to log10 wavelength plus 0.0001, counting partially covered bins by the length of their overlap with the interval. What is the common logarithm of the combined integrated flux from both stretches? 2.0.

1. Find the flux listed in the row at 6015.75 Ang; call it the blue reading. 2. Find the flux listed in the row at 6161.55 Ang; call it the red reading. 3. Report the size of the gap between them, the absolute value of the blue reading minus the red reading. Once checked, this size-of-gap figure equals 0.23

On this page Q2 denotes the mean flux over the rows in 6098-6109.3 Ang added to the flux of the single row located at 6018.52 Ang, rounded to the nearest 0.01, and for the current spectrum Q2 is 2.16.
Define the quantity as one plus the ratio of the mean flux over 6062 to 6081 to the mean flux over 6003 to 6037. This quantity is 1.99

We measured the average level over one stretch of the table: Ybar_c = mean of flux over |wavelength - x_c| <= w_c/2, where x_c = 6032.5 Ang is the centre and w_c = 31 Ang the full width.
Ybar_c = 1.10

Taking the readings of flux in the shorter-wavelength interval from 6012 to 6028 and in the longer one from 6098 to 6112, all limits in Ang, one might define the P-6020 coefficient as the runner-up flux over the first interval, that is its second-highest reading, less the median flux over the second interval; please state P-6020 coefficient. 0.13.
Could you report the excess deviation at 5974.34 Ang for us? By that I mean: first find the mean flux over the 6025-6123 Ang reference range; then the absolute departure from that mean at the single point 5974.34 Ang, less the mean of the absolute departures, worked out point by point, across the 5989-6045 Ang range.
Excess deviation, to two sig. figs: -0.014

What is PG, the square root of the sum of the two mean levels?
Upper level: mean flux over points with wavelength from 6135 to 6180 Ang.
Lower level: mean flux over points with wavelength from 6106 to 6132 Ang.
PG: 1.50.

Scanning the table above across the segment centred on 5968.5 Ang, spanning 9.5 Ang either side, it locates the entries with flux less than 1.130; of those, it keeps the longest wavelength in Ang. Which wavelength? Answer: 5977.09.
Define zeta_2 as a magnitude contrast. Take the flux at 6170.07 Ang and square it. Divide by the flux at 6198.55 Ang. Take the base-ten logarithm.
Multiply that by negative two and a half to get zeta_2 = -0.21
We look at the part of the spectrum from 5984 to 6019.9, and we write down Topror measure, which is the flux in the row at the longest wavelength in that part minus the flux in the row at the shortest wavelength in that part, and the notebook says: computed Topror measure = -0.13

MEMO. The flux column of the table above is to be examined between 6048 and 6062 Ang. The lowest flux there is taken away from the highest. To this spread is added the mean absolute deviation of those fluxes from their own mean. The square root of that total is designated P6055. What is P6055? 0.40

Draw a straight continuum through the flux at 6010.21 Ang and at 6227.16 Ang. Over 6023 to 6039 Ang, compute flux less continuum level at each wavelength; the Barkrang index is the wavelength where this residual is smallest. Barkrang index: 6032.40 Ang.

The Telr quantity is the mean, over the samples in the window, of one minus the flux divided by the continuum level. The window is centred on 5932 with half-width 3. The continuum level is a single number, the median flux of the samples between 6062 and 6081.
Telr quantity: -0.15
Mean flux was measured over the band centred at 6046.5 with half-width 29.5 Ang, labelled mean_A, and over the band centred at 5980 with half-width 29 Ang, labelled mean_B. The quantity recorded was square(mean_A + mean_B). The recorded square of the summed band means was 4.76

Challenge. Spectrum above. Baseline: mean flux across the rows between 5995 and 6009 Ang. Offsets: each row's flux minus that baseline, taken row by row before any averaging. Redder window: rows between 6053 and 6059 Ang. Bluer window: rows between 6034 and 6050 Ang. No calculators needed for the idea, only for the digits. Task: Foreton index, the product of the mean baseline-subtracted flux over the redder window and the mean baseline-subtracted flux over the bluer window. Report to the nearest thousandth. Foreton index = 0.002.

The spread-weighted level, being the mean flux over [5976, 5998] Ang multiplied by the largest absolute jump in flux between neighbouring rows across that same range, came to 0.136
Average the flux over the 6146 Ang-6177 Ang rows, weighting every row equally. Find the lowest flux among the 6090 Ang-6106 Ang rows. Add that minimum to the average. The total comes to 2.15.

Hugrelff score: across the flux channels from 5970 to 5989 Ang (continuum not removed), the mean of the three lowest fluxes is 1.04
